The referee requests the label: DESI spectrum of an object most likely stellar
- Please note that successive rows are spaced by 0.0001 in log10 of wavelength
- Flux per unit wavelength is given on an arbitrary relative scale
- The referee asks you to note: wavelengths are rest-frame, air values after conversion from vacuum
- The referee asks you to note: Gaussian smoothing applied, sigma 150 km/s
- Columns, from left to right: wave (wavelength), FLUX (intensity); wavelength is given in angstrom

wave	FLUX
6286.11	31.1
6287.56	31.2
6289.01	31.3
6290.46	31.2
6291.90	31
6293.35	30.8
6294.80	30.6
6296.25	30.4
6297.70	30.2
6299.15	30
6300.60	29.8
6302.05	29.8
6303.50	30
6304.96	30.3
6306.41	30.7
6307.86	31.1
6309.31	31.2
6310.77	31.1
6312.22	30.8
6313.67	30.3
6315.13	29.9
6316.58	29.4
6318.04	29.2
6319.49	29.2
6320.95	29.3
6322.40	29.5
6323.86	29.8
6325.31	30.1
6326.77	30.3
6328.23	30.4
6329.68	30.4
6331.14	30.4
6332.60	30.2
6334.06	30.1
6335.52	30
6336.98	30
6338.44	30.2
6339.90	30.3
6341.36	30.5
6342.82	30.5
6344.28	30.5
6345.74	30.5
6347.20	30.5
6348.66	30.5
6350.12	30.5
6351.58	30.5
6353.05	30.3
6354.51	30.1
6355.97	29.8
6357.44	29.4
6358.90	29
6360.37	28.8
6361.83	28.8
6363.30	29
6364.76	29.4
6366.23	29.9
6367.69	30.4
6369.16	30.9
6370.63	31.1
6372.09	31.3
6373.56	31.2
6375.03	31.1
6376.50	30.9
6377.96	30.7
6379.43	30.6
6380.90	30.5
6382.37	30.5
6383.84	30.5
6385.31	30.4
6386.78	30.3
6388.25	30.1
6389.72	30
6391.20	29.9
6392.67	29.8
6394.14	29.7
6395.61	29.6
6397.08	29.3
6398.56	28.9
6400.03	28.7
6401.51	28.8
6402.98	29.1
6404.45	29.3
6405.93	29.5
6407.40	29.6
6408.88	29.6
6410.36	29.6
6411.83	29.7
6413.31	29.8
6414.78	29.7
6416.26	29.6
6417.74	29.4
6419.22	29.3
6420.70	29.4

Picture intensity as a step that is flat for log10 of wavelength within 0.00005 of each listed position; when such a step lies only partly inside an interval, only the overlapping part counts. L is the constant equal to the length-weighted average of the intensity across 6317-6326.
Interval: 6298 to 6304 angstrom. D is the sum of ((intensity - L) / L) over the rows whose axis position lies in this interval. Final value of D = 0.05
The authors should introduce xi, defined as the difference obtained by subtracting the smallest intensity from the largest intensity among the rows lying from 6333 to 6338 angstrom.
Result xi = 0.1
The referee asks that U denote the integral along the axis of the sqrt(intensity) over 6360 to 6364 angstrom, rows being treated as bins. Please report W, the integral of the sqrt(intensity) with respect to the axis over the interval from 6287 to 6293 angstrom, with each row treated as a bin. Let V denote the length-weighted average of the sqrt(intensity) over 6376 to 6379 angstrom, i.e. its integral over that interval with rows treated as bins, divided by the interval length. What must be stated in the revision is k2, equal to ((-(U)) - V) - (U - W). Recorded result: -15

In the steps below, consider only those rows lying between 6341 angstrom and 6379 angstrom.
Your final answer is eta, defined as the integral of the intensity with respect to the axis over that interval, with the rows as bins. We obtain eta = 1149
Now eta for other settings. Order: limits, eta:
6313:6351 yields 1144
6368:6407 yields 1174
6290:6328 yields 1149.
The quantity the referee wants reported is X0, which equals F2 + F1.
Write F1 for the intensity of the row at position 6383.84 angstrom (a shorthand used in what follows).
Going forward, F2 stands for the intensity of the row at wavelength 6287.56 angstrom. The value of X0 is 61.7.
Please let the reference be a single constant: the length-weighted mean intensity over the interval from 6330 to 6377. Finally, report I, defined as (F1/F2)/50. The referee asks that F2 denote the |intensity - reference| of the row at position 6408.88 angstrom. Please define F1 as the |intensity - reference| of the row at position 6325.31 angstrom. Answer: 0.003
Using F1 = 0.10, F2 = 0.6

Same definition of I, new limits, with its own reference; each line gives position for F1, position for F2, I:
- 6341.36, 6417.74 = 0.008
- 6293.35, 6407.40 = 0.020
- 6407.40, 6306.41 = 0.024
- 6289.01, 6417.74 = 0.028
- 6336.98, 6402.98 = 0.004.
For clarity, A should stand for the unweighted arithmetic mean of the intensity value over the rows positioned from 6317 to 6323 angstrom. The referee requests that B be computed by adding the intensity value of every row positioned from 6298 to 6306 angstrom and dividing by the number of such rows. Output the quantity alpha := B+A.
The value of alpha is 59.3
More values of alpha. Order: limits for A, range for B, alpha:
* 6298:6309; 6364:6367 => 59.9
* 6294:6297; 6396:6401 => 59.5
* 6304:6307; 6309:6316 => 61.2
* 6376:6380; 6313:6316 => 60.8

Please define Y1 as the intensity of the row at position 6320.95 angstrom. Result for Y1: 29.3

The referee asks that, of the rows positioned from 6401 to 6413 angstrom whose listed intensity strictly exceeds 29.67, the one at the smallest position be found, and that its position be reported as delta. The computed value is 6411.83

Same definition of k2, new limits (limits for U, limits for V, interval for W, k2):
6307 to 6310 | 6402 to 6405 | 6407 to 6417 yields 15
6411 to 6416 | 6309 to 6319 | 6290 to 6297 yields -21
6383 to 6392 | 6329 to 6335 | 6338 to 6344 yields -71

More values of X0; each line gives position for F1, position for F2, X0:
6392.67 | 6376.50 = 60.7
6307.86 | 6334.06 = 61.2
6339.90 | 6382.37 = 60.8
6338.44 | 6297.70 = 60.4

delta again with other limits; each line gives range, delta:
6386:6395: 6386.78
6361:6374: 6366.23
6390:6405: 6391.20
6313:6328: 6313.67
